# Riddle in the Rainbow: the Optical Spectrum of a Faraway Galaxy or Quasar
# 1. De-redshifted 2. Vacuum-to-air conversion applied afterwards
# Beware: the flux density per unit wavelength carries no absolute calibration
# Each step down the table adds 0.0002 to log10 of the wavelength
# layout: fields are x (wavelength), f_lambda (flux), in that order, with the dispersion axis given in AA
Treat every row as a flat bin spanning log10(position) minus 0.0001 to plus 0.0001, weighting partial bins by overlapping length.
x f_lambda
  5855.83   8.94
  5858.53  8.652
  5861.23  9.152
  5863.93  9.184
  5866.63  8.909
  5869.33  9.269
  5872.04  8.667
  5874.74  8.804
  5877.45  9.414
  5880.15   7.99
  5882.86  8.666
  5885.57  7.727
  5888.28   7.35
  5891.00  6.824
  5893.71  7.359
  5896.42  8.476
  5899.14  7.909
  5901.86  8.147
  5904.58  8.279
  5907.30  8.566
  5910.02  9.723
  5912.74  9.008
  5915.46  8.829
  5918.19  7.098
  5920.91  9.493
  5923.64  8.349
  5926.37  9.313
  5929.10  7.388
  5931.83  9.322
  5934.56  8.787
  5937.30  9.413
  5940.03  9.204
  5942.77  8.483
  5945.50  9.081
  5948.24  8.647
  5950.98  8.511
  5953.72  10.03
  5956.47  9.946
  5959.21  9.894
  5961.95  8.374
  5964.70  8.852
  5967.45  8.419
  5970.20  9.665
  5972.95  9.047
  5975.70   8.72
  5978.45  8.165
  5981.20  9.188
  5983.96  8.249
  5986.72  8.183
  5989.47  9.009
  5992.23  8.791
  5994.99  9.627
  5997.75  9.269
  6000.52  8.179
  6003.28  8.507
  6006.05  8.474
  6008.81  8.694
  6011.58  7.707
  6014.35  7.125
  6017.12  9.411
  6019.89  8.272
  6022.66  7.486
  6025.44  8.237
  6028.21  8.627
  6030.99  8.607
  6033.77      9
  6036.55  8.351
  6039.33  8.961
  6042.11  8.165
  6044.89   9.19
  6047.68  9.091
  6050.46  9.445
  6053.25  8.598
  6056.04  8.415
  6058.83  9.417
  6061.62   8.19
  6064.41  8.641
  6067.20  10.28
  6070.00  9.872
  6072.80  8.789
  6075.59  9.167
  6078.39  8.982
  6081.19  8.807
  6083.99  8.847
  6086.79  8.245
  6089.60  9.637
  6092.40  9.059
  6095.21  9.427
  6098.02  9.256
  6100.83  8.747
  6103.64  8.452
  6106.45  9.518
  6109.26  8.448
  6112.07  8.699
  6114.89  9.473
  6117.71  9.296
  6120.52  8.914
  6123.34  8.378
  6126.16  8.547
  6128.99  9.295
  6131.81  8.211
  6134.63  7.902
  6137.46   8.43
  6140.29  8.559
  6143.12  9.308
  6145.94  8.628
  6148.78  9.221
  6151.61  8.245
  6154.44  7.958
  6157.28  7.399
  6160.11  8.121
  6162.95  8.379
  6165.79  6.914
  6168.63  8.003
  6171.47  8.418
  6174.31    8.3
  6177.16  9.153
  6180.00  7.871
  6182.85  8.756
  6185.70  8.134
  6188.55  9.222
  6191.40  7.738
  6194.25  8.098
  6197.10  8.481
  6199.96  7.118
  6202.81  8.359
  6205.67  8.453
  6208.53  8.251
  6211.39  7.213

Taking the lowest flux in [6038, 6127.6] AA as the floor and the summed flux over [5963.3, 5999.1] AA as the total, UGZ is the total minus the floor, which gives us 107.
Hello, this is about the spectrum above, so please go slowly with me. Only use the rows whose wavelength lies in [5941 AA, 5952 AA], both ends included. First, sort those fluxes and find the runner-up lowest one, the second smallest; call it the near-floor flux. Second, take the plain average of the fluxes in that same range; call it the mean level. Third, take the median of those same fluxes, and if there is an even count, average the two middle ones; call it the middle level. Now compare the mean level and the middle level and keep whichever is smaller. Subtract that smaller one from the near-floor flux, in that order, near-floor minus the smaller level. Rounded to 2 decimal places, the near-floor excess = -0.07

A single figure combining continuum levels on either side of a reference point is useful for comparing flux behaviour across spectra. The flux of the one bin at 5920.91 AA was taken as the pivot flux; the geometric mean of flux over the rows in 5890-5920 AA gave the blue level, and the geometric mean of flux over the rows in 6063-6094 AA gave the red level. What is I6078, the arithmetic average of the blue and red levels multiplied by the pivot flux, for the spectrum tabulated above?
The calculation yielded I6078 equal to 82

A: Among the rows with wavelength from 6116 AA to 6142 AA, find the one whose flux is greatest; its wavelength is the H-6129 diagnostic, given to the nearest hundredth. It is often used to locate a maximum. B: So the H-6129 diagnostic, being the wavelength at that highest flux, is 6117.71 AA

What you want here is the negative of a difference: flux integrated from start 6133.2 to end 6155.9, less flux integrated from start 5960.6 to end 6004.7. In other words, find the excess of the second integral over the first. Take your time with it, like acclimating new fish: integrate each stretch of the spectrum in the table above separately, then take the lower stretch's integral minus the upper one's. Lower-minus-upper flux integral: 193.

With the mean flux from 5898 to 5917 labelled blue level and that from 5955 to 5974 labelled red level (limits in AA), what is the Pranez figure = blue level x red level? 79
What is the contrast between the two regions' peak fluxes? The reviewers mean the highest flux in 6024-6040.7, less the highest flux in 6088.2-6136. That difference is -0.64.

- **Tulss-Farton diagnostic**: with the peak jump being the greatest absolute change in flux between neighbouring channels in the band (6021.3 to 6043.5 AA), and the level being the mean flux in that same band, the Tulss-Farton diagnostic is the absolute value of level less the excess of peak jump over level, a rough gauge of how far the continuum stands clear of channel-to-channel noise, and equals 16.1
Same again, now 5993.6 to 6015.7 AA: 15.8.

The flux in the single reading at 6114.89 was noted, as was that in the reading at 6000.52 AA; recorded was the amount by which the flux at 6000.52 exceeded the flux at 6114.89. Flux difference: -1.3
